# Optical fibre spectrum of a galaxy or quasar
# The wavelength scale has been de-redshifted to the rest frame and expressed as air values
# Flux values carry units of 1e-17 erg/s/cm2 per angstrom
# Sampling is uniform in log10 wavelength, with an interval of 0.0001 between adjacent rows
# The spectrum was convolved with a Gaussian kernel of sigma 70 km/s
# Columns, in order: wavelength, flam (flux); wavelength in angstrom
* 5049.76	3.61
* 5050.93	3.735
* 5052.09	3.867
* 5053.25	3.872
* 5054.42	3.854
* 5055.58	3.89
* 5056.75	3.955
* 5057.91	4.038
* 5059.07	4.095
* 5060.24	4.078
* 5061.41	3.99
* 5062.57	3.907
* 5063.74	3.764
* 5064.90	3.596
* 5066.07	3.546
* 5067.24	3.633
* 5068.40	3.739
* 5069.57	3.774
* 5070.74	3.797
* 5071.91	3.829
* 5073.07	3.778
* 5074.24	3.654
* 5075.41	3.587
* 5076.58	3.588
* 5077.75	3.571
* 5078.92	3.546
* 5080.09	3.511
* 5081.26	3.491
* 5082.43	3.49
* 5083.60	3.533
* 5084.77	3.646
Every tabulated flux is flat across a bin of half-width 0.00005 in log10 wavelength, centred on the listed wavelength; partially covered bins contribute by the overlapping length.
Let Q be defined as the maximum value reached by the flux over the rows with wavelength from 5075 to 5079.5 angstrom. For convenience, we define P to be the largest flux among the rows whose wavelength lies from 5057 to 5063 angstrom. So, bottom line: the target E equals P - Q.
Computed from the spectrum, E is 0.5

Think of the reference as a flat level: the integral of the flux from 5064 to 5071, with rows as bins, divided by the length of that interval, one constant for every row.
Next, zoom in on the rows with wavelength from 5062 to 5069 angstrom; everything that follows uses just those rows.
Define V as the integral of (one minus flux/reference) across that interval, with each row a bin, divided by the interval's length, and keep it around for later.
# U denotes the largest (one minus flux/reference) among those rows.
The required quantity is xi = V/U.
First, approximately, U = 0.036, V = -0.005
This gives -0.1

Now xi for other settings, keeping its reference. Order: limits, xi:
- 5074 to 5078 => 0.8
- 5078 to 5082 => 0.8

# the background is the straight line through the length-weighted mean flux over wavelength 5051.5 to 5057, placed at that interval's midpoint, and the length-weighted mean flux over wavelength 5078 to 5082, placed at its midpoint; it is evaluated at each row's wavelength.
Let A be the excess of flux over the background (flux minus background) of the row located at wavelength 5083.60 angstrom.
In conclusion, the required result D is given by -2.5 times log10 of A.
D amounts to 3.0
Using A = 0.065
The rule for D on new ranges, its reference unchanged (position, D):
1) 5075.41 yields 6.1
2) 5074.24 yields 3.2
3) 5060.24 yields 1.4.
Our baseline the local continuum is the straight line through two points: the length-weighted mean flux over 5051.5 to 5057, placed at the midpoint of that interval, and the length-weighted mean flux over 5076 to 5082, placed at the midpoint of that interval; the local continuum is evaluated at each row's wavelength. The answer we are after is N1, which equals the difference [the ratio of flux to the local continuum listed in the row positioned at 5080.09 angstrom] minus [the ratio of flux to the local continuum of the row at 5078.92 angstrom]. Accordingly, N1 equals -0.005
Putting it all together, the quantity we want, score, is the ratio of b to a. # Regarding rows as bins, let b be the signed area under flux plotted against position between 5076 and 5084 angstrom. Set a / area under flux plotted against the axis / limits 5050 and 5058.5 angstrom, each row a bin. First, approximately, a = 33.0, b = 28.26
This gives 0.86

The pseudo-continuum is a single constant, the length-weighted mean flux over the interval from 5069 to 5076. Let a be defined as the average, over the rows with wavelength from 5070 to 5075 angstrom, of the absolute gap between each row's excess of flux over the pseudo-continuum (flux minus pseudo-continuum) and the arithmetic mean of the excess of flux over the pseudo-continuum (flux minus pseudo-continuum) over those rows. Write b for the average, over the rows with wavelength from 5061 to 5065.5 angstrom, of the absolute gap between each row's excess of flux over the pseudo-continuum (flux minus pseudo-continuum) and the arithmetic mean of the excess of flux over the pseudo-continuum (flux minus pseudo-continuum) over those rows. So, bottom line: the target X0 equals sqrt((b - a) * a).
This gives 0.066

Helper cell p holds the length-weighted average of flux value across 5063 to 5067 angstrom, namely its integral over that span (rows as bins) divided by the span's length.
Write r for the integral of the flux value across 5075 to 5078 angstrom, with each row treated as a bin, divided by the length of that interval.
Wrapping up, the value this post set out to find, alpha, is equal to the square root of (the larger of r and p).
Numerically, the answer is 1.91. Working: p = 3.6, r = 3.58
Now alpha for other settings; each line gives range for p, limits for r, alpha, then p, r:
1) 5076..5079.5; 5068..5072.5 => 1.95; 3.6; 3.79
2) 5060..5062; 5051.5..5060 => 2.01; 4.0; 3.95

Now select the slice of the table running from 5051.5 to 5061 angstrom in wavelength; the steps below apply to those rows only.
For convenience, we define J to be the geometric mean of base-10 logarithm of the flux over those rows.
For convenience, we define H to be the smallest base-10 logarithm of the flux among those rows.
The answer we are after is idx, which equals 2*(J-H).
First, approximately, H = 0.586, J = 0.597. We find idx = 0.0223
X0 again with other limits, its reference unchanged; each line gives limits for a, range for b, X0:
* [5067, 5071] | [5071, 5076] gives 0.045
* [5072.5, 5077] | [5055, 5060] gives 0.022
